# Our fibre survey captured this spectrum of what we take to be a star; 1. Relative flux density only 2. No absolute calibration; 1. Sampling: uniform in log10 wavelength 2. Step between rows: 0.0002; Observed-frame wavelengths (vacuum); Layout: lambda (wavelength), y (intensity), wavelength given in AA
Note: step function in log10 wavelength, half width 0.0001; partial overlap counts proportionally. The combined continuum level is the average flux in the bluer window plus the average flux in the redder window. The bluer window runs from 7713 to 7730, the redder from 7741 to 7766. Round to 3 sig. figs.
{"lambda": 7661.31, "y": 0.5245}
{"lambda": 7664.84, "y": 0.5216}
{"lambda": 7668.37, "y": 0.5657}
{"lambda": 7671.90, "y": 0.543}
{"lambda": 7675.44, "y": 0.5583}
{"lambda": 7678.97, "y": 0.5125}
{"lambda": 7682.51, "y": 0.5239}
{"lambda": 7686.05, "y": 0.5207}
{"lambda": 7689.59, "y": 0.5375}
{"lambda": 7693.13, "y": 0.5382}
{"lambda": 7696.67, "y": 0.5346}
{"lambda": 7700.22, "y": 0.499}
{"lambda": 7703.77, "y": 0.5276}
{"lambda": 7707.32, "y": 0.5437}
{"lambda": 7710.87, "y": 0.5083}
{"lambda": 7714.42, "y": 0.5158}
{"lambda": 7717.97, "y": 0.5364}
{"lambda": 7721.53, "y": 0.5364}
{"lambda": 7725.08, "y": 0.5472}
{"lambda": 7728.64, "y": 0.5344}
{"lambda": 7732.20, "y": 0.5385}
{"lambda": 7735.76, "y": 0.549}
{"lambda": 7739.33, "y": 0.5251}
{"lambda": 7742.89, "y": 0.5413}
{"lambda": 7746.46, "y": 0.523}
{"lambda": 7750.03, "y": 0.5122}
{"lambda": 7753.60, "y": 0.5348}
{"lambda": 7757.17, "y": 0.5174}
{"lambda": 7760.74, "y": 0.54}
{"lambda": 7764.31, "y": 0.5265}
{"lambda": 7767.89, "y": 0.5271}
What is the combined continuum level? 1.06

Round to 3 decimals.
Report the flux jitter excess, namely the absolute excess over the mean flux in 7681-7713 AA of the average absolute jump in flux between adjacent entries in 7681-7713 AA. 0.508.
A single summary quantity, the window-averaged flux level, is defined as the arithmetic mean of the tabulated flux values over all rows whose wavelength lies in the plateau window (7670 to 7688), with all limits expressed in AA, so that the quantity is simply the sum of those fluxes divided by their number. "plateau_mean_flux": 0.532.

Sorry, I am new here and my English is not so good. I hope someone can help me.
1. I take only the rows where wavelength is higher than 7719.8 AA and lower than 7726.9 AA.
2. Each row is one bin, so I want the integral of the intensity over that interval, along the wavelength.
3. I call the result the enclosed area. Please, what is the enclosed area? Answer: 3.85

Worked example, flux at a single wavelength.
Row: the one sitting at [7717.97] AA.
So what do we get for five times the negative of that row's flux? -2.68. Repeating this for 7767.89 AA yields -2.64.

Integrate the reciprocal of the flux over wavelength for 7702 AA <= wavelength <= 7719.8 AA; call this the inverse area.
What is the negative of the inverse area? -33.8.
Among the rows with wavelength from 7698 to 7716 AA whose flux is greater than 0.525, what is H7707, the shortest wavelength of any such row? 7703.77 AA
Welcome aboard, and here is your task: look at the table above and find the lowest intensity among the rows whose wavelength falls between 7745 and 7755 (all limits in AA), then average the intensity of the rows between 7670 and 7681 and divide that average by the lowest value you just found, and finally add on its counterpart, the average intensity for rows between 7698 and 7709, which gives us 1.57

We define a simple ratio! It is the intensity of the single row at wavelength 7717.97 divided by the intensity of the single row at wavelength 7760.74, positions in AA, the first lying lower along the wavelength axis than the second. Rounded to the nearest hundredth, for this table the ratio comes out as 0.99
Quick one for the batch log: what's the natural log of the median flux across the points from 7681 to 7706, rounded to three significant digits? -0.639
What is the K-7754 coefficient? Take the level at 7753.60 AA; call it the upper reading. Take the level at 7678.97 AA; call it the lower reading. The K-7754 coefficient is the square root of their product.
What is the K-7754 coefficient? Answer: 0.524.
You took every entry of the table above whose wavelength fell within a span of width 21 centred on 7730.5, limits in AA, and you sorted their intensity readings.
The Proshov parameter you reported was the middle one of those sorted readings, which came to 0.537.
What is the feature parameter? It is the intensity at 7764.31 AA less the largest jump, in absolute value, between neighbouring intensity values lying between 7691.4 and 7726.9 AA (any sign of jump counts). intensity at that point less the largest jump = 0.491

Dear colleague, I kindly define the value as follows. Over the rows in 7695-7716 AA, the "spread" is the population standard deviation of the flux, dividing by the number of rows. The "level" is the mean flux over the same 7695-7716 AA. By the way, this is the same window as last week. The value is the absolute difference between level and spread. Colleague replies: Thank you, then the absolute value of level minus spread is 0.506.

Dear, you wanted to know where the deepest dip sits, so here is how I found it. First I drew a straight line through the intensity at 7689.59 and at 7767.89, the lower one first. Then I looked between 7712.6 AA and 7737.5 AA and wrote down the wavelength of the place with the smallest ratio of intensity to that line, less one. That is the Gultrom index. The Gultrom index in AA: 7714.42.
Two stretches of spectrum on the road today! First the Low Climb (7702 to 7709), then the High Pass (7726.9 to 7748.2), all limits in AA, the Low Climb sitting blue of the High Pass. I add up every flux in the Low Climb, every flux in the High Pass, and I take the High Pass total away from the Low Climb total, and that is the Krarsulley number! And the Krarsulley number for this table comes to -2.1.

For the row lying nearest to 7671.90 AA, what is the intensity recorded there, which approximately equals 0.543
